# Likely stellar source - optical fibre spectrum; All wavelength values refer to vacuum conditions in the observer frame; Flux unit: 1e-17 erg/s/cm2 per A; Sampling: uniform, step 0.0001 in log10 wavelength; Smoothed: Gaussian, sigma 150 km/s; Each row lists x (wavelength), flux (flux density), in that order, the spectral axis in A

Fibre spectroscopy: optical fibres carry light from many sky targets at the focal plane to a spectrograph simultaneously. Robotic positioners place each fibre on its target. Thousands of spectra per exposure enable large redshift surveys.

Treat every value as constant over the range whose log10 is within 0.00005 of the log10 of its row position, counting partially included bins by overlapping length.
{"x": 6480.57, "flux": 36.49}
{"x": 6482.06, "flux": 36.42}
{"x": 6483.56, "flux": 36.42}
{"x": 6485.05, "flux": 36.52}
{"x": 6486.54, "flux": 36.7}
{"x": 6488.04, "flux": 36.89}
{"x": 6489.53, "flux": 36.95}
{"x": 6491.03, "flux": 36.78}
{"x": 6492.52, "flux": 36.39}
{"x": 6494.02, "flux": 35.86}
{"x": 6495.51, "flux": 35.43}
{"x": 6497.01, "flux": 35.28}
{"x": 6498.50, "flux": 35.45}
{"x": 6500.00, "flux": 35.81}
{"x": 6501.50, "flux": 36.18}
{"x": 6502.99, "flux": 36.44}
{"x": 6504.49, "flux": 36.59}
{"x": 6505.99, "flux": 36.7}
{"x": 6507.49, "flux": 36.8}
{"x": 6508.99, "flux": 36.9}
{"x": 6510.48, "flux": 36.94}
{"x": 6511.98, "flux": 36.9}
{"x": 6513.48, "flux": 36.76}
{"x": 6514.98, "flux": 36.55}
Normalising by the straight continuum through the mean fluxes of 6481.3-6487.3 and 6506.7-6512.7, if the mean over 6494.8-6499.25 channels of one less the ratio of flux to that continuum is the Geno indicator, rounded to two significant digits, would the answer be 0.036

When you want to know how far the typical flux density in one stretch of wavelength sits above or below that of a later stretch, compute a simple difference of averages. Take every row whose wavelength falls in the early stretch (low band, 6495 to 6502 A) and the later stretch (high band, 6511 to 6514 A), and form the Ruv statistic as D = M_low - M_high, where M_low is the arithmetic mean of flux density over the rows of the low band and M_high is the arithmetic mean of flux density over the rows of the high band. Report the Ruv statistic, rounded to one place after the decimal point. -1.2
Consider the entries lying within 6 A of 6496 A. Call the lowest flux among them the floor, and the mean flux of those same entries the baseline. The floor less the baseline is -0.62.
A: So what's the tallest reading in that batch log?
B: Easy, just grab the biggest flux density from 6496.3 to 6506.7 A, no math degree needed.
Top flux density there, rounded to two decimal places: 36.70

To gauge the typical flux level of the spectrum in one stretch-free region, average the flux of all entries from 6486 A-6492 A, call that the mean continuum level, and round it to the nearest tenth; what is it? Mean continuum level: 36.8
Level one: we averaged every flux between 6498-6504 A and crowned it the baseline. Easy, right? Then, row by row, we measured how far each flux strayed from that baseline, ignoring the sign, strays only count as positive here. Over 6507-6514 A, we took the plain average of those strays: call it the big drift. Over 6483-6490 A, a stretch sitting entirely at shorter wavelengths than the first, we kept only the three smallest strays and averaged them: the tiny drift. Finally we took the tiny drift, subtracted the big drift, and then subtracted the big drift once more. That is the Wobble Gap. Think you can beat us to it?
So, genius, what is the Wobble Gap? -1.2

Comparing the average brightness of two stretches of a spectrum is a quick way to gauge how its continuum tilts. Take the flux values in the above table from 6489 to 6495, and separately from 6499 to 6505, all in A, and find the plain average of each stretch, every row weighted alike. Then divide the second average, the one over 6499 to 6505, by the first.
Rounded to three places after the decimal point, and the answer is 0.993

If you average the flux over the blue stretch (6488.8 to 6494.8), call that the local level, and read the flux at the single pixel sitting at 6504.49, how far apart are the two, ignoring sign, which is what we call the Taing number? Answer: 0.1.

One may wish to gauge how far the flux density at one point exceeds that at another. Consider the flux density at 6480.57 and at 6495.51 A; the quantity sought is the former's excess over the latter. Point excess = 1.1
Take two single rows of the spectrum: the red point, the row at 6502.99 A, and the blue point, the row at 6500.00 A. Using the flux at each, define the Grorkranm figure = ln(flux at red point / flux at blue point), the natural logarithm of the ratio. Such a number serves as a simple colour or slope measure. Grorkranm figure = 0.017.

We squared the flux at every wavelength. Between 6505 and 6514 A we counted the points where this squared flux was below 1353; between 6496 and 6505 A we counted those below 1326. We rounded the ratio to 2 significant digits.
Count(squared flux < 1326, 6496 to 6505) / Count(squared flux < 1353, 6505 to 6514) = 2.0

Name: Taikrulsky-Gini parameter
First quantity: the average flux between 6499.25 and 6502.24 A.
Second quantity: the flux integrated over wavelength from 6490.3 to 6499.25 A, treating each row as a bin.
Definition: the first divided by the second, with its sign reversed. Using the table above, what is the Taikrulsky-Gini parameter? -0.112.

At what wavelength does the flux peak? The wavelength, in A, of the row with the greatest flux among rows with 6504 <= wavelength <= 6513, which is 6510.48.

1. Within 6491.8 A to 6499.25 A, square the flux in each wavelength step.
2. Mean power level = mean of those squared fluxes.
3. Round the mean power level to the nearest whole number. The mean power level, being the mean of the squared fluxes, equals 1273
